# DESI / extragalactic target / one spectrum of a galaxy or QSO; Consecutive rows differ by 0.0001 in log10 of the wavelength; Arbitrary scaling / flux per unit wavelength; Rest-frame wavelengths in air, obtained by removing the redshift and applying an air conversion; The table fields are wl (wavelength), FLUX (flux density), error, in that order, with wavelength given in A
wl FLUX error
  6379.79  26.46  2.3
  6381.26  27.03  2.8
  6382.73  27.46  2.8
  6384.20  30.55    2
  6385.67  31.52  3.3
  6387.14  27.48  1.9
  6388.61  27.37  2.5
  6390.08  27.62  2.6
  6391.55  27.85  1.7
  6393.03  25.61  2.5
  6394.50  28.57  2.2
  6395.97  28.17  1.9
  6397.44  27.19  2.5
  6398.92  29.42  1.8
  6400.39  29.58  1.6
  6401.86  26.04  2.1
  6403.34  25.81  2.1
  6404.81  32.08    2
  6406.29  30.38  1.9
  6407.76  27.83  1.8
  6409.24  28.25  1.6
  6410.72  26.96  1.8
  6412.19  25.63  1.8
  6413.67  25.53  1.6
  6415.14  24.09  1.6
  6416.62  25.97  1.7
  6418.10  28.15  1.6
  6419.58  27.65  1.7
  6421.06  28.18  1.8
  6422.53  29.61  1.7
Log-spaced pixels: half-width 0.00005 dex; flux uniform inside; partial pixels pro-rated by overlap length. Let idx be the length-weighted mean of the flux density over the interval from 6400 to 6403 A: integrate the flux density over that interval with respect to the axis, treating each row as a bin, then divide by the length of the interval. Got 27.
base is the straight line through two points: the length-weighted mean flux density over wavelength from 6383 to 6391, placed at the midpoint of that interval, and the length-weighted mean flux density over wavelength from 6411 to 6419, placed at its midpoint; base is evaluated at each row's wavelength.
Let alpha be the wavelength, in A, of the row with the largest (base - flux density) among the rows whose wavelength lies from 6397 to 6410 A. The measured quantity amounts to 6403.34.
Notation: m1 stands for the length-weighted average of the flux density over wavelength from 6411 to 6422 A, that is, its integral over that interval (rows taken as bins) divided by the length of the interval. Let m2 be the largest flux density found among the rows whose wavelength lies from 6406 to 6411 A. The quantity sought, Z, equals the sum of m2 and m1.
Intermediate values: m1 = 26.6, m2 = 30.38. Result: 56.9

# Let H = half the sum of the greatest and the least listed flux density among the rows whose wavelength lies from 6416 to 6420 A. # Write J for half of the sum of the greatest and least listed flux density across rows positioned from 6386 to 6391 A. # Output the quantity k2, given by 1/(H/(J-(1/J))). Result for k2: 1.01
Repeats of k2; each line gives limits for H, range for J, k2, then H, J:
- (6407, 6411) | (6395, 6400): 1.02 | 27.6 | 28.3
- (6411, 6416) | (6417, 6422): 1.12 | 24.9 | 27.9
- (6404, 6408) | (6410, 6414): 0.87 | 30.0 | 26.2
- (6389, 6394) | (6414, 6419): 0.98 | 26.7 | 26.1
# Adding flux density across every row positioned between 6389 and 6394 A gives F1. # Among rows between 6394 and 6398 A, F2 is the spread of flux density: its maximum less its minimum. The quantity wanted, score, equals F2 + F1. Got 82.5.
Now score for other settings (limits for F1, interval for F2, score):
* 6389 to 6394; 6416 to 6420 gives 83.3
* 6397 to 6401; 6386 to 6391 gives 86.4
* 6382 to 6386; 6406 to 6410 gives 92.1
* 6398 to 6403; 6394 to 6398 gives 86.4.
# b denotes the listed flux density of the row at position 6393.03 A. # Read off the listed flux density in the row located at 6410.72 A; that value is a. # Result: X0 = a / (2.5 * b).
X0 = 0.42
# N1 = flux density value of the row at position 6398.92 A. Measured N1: 29.42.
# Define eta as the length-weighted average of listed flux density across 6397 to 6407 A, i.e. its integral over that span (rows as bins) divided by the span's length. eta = 28.7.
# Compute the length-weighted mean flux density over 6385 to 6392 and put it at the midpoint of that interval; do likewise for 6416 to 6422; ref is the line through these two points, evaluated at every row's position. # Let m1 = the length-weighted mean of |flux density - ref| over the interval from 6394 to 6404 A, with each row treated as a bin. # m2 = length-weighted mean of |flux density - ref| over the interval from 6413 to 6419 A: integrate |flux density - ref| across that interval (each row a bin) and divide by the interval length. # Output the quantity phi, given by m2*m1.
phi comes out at 2.35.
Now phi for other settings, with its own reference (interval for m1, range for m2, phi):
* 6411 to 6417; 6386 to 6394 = 2.87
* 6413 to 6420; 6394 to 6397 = 0.41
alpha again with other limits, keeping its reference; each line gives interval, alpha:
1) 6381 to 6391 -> 6381.26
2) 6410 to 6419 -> 6415.14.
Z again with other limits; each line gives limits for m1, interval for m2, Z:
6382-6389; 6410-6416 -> 55.9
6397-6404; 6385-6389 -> 59.1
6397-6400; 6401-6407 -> 60.6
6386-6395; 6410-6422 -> 55.7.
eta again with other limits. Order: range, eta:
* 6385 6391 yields 28.5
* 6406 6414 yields 27.4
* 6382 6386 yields 29.7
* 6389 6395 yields 27.4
